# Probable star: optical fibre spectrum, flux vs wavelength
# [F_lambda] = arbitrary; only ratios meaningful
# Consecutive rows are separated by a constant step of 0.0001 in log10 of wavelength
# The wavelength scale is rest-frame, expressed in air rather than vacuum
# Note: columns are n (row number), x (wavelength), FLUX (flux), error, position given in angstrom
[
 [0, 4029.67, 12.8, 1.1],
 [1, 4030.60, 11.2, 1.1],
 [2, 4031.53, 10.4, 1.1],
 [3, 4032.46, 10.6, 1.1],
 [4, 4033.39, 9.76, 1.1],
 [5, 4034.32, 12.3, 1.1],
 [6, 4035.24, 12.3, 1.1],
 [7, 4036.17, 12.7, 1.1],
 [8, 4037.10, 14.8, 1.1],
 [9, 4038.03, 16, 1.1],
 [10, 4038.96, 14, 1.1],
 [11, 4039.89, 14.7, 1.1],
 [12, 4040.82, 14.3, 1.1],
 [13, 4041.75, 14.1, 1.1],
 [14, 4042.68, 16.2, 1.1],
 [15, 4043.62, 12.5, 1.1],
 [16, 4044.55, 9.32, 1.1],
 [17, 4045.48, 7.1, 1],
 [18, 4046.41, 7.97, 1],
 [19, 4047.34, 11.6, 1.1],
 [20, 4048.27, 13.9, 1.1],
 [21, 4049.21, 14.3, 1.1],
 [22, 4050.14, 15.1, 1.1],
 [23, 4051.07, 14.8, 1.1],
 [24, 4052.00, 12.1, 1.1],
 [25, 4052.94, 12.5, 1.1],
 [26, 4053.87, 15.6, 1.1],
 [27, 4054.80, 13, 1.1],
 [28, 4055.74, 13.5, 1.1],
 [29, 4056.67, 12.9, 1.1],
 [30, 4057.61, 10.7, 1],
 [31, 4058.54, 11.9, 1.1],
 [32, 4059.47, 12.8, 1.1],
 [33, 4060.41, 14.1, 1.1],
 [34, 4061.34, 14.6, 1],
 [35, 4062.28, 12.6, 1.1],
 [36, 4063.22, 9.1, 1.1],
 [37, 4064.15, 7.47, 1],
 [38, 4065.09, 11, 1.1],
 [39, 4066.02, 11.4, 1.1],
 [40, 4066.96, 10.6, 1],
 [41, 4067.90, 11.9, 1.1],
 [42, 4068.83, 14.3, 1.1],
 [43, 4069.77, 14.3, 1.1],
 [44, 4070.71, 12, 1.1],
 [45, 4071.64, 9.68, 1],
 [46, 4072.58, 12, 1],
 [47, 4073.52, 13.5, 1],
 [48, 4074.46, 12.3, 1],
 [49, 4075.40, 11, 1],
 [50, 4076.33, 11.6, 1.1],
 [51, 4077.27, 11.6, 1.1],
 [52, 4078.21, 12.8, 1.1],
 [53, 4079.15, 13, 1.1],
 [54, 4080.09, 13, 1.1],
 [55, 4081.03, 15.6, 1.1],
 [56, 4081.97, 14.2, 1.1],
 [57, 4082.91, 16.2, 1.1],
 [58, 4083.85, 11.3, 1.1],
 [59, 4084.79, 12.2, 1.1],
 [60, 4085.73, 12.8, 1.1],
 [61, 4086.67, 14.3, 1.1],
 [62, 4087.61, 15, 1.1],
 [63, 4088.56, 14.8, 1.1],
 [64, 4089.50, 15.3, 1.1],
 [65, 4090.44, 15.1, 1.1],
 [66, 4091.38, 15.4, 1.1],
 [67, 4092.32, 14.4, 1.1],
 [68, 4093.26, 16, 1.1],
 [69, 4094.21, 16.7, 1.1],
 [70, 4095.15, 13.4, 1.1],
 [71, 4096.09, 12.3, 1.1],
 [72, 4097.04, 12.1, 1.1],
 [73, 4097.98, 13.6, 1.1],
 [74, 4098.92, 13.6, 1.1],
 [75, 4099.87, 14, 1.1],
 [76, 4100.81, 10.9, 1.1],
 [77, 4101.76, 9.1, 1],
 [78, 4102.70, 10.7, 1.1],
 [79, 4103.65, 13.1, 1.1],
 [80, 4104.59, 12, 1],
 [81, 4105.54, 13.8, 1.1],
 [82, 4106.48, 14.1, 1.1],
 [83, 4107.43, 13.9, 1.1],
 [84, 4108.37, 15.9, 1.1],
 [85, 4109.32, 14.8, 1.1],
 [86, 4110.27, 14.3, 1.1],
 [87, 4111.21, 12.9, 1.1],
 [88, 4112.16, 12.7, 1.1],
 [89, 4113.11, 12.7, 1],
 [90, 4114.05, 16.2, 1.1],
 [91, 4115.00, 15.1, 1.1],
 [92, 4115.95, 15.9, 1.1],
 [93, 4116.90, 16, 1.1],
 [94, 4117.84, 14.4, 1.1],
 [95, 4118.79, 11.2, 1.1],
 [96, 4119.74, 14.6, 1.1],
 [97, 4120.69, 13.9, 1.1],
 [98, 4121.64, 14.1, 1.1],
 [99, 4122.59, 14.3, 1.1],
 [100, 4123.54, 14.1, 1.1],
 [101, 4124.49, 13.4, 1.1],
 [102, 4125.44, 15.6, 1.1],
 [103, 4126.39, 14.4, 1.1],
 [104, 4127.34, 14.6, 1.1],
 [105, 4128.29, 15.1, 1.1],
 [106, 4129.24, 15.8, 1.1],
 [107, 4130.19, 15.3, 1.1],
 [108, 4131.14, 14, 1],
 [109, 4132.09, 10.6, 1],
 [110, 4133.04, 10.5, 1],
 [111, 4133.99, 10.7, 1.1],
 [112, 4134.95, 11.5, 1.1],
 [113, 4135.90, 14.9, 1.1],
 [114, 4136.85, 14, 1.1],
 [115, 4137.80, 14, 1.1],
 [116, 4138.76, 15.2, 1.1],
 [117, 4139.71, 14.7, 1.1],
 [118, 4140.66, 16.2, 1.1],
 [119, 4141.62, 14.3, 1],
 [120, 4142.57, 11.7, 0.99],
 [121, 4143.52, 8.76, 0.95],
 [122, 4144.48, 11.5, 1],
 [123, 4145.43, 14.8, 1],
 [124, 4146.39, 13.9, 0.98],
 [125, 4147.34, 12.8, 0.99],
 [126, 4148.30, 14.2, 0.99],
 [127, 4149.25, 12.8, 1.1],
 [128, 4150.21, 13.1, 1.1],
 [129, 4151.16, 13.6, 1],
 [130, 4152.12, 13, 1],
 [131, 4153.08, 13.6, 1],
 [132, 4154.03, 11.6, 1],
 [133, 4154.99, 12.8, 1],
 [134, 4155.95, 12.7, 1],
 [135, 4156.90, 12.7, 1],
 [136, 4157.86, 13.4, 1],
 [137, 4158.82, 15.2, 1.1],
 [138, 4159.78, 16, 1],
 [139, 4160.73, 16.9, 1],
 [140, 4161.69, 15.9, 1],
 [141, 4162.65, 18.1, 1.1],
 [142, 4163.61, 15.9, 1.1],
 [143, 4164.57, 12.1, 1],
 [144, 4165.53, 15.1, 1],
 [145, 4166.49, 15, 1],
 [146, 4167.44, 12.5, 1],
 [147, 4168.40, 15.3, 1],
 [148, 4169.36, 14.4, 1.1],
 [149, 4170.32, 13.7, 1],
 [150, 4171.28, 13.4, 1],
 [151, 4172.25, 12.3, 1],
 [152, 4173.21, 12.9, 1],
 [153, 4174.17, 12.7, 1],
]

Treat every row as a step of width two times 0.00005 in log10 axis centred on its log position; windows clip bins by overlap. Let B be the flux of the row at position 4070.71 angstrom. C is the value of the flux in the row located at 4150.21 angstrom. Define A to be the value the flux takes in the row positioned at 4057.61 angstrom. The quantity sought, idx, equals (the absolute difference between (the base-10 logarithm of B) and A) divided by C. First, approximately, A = 10.7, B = 12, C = 13.1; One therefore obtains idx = 0.7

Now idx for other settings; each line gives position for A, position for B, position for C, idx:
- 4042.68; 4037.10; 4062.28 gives 1.2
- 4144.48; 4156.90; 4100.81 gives 1.0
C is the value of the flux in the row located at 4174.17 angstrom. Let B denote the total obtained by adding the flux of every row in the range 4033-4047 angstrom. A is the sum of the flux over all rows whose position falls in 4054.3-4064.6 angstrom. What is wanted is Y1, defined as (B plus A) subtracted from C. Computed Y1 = -308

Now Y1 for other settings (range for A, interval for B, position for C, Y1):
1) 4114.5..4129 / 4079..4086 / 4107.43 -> -311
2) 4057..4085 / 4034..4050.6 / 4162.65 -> -584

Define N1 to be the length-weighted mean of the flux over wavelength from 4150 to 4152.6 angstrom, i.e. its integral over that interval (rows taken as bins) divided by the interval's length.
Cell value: 13.2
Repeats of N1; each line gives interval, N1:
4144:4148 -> 13.3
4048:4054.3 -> 14.0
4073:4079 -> 12.2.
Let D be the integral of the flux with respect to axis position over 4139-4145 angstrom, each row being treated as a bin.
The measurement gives 77.9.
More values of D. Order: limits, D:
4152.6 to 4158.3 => 73.0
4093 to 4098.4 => 75.2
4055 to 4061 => 76.3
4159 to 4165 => 94.9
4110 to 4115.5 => 76.9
